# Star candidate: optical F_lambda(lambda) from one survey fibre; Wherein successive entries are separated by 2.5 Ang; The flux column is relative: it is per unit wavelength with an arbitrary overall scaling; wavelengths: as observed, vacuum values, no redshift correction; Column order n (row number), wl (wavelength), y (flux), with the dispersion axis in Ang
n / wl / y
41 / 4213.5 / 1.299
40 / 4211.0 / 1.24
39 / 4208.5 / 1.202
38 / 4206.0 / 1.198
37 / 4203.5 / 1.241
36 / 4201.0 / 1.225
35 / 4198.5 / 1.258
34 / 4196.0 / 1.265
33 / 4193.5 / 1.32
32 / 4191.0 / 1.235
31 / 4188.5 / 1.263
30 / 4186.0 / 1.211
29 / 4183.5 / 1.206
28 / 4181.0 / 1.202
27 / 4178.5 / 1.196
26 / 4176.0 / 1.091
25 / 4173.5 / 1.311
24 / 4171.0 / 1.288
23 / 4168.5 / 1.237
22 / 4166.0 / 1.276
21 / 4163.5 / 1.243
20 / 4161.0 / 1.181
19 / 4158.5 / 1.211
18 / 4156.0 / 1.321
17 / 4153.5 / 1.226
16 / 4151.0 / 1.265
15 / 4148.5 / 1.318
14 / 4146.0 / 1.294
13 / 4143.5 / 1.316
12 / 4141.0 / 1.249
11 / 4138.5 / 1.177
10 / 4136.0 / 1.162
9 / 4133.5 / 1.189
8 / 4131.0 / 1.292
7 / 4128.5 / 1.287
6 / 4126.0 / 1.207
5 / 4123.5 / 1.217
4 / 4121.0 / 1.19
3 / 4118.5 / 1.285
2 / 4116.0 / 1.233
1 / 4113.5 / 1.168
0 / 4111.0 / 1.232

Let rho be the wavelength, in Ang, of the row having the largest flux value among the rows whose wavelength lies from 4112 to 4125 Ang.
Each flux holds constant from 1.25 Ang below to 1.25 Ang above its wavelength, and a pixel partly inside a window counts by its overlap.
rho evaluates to 4118.5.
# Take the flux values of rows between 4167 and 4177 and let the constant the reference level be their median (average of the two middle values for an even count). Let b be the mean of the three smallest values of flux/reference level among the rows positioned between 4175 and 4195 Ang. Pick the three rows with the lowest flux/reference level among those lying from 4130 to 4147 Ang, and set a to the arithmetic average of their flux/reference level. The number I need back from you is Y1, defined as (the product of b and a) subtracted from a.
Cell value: 0.073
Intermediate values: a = 0.931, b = 0.921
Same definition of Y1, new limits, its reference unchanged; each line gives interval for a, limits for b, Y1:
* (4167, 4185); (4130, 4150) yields 0.063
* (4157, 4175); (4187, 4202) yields 0.018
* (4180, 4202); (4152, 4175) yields 0.043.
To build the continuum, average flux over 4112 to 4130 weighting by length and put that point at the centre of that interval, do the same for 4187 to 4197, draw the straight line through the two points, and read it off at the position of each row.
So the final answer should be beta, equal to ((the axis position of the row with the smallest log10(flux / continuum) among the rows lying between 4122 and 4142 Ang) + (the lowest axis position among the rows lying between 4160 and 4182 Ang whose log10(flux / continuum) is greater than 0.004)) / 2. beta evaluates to 4151.0 Ang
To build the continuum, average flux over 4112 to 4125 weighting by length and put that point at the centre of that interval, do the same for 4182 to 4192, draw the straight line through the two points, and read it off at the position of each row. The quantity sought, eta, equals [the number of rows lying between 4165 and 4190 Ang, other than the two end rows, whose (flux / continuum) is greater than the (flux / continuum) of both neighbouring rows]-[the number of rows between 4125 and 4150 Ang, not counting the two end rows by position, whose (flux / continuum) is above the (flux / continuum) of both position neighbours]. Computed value -1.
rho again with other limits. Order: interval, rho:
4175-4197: 4193.5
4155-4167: 4156.0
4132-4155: 4148.5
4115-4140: 4131.0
